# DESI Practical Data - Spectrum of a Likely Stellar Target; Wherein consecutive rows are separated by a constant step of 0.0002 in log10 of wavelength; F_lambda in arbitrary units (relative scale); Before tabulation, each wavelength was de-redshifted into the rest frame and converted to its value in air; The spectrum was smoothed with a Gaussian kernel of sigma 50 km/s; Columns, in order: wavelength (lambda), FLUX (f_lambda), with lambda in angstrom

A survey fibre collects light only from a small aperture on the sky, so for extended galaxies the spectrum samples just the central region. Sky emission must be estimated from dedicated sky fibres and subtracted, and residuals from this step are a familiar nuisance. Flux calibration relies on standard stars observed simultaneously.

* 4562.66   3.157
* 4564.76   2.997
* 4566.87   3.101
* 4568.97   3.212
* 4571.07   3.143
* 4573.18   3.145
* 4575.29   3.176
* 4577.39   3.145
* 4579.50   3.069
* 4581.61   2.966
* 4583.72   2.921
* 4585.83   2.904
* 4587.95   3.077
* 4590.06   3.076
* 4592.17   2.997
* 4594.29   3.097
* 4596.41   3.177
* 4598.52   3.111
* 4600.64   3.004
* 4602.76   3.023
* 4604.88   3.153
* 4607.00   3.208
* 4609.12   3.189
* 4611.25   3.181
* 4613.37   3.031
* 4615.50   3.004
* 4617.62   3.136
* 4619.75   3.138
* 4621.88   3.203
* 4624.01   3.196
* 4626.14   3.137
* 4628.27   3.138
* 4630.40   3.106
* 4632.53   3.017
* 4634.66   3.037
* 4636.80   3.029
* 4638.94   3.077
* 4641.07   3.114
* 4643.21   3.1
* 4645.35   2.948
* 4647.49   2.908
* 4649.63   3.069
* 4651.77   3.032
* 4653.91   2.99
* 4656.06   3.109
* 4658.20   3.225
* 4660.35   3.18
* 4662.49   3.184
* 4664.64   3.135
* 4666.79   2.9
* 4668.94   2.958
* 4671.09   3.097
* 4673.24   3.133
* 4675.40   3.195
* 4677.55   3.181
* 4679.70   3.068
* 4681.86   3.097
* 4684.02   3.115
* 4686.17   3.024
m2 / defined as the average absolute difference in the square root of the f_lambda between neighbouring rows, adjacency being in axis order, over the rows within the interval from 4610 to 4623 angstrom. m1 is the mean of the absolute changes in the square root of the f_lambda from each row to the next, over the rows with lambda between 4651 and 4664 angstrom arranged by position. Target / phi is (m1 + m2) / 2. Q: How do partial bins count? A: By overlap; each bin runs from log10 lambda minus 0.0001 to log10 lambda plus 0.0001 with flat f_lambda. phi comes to 0.020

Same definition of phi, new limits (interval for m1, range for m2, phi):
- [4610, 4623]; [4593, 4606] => 0.022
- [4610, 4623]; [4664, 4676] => 0.026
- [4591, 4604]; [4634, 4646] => 0.018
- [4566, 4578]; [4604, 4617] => 0.014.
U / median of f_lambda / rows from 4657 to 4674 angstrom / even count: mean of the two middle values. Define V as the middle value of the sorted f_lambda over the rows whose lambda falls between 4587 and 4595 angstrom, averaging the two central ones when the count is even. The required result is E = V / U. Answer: 0.98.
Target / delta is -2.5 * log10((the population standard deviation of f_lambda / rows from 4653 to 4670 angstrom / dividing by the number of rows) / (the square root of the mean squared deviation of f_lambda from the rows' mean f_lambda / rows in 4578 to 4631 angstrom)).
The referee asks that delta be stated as -0.3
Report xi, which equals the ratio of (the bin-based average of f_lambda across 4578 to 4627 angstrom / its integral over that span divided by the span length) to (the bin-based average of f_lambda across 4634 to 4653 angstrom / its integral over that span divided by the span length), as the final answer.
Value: 1.02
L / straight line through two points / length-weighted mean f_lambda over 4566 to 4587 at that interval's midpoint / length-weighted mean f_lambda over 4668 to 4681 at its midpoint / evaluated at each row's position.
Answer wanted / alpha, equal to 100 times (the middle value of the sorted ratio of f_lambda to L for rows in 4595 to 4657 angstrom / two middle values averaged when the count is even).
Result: 100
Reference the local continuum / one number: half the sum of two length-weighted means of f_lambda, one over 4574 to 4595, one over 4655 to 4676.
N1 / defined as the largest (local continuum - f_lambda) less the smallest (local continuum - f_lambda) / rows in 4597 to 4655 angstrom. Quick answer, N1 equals 0.300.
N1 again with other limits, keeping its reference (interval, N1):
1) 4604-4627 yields 0.204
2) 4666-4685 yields 0.295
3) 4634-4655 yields 0.206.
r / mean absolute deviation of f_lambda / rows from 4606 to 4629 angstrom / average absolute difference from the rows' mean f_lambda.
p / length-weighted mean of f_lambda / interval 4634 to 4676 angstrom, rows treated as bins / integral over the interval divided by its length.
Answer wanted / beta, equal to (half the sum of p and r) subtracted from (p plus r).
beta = 1.559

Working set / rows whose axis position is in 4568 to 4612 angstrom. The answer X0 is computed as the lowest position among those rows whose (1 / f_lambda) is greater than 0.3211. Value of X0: 4579.50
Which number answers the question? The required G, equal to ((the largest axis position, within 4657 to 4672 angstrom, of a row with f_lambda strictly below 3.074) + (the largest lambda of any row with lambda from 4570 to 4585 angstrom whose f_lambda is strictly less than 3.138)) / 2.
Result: 4626.3 angstrom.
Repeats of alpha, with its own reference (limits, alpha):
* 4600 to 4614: 102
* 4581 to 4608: 100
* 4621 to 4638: 101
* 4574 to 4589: 100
